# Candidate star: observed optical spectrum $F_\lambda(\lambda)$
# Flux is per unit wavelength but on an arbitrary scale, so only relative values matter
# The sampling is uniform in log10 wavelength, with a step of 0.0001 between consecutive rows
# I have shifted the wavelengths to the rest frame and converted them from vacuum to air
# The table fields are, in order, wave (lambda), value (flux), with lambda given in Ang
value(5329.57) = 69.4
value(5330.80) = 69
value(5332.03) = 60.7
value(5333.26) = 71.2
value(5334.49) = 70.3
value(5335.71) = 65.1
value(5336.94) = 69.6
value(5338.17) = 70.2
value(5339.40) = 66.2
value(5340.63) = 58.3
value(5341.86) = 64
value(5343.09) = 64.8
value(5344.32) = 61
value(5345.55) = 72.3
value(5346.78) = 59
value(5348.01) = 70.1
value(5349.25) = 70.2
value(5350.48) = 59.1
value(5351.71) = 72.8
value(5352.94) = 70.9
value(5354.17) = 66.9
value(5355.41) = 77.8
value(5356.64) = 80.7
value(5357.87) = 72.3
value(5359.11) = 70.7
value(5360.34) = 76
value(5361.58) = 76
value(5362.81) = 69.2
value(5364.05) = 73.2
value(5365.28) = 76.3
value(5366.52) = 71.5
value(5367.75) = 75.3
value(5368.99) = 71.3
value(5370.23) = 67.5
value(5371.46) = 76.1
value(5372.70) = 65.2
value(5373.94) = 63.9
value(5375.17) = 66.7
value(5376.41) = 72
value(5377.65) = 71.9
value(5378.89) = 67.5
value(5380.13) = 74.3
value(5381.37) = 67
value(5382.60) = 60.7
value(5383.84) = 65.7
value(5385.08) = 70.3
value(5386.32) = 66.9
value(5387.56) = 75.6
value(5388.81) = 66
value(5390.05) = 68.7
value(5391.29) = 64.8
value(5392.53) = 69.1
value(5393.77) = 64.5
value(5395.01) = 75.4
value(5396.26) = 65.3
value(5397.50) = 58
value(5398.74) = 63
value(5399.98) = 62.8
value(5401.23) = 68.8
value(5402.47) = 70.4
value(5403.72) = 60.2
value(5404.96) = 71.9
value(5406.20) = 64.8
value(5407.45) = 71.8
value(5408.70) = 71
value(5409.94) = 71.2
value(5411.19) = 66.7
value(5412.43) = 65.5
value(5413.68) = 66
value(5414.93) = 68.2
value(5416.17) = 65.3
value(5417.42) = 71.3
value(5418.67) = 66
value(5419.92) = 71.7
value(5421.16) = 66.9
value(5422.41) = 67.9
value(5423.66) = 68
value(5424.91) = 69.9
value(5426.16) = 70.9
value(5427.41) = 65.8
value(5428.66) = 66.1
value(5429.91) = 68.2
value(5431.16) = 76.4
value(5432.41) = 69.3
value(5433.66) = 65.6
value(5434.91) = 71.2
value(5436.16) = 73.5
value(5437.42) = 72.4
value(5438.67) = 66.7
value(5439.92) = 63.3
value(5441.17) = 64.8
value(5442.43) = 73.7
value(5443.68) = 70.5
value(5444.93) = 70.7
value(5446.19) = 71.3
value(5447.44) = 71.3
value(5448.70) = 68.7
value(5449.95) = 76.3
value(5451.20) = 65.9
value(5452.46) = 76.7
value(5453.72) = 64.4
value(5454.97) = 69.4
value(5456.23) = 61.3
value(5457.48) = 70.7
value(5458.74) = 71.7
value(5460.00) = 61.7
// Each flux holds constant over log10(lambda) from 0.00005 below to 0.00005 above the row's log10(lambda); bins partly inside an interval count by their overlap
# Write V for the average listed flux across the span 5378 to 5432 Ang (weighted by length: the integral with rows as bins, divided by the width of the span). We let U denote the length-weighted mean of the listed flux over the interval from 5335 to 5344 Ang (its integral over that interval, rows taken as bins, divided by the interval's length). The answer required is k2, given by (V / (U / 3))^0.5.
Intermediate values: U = 65.4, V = 68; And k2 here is 1.76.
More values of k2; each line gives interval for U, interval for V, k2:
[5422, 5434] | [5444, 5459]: 1.74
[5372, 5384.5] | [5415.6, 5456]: 1.75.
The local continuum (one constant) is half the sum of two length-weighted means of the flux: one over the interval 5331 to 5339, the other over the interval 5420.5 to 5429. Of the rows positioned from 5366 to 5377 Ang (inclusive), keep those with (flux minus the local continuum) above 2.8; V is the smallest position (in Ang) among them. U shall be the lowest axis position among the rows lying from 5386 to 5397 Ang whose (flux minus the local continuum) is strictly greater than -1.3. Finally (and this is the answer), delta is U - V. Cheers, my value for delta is 19.8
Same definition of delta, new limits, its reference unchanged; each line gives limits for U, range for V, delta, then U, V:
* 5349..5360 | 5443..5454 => -96.9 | 5349.25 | 5446.19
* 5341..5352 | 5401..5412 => -59.4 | 5345.55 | 5404.96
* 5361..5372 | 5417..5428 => -55.8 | 5361.58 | 5417.42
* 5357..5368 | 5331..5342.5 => 24.6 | 5357.87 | 5333.26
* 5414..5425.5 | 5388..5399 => 19.9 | 5414.93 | 5395.01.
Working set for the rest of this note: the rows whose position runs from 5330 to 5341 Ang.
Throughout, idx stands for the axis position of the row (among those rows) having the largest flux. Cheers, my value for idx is 5333.26 Ang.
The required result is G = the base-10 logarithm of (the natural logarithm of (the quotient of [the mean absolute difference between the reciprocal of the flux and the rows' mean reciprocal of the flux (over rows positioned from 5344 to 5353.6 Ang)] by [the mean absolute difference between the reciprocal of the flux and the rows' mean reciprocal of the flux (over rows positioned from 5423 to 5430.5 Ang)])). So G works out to 0.1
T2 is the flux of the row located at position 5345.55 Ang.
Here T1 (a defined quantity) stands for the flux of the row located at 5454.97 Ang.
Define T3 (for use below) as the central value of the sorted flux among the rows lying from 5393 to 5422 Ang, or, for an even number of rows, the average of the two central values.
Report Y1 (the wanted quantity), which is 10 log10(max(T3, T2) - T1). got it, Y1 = 4.6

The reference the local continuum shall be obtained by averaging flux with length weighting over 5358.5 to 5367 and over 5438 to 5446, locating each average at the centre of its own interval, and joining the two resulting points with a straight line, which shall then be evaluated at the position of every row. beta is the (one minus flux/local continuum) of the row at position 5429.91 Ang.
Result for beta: 0.01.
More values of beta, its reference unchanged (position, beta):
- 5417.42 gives -0.02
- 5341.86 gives 0.14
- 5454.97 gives -0.03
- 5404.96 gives -0.02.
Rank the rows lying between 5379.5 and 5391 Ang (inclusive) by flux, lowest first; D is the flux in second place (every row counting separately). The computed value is 65.7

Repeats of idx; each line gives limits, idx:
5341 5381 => 5356.64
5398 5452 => 5431.16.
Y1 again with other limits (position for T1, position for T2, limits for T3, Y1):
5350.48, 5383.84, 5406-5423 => 9.2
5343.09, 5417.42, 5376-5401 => 8.1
